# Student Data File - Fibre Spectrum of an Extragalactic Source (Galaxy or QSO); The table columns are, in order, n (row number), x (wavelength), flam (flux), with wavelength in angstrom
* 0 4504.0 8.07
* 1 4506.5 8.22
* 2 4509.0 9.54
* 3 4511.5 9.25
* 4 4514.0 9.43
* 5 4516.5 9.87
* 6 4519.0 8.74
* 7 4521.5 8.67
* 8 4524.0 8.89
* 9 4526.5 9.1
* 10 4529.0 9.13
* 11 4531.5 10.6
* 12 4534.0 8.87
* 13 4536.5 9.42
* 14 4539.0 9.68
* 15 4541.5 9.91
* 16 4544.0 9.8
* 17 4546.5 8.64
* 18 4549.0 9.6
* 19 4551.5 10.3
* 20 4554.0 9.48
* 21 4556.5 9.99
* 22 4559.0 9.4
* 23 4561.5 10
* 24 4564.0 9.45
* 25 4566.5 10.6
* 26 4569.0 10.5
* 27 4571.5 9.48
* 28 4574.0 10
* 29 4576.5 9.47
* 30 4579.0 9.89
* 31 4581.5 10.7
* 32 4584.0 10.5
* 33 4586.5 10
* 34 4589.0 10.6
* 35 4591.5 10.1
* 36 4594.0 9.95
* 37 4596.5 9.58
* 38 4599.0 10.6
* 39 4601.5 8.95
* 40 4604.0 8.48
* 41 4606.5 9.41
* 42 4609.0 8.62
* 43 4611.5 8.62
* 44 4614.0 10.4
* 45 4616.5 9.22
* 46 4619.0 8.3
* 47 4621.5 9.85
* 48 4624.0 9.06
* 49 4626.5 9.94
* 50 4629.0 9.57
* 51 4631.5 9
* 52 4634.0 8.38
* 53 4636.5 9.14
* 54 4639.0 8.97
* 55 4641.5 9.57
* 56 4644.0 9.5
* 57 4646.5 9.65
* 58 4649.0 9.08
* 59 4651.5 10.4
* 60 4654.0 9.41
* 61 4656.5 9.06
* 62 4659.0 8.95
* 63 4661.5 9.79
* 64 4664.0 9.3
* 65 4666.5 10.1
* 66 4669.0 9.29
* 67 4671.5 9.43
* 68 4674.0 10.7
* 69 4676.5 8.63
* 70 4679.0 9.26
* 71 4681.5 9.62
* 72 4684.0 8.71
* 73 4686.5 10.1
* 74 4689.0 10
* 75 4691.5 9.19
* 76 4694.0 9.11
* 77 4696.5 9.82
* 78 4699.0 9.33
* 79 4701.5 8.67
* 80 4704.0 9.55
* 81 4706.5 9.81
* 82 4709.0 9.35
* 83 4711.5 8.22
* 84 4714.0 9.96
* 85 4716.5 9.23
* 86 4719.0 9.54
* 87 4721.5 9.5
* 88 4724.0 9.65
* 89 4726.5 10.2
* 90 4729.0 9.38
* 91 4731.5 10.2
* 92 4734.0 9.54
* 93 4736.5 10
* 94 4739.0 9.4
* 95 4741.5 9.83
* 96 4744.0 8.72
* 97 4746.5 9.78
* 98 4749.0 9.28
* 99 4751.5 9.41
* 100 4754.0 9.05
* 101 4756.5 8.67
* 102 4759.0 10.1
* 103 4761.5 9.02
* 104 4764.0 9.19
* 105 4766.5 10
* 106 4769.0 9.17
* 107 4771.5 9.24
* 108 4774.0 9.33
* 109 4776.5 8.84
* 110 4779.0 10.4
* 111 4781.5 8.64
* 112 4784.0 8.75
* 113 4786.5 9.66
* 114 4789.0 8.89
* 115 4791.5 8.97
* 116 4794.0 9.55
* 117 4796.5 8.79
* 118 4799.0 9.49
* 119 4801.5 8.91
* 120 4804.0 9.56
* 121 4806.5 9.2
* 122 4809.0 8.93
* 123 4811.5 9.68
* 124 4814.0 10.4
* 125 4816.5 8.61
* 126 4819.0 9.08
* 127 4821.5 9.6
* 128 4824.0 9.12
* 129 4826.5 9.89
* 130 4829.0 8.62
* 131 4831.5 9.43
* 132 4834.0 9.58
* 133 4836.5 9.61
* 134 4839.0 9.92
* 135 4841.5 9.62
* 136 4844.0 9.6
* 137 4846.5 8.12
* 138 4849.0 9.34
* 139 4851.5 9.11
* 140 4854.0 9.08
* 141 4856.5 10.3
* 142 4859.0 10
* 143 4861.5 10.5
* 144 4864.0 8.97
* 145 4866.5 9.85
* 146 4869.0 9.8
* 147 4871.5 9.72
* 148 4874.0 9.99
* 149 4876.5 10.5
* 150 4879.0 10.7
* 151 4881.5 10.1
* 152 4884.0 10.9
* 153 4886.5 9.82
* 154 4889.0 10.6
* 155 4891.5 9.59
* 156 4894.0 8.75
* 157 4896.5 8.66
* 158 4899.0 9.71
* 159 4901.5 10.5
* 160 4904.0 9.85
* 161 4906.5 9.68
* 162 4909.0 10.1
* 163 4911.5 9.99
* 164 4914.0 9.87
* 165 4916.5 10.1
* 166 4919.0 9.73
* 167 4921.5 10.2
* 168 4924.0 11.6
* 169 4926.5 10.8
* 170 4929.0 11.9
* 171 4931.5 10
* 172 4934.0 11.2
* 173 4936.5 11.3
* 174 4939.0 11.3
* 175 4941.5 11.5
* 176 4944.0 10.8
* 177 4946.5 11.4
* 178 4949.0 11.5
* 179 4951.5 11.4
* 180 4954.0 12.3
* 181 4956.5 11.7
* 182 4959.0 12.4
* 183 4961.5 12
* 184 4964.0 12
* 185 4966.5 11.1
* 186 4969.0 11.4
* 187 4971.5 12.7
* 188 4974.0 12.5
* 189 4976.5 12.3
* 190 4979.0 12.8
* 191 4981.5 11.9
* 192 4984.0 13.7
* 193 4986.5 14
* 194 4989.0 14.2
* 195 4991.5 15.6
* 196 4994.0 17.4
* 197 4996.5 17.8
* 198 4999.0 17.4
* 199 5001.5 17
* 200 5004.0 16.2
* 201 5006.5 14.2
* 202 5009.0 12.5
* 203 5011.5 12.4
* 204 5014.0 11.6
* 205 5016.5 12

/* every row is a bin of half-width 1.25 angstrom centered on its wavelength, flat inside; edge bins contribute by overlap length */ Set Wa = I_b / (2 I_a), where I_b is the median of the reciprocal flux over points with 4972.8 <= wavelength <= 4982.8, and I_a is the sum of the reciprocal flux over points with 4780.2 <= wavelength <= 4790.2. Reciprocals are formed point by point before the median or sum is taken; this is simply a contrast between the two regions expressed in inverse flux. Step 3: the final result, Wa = 0.090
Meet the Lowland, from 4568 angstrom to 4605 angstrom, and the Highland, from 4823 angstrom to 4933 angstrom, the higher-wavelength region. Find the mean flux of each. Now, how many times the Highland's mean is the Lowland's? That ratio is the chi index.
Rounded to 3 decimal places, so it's 1.006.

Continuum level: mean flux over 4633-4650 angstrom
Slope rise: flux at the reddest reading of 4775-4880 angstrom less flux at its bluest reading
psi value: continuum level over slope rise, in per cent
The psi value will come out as 494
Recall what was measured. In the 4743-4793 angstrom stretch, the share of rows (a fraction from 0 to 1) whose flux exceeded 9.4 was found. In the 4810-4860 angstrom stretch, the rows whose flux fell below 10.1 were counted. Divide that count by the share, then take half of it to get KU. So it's 30.0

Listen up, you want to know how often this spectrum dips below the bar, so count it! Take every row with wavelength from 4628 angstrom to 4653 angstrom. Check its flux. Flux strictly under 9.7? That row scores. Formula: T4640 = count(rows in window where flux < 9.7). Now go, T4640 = 9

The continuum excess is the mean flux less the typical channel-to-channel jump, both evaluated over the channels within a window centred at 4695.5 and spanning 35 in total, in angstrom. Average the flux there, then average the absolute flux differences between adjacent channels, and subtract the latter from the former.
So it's 8.7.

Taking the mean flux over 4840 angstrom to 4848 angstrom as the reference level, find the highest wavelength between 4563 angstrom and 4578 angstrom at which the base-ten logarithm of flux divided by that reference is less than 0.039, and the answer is 4576.5 angstrom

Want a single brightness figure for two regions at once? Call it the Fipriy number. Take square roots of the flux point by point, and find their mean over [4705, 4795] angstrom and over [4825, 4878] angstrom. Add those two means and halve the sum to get 3.081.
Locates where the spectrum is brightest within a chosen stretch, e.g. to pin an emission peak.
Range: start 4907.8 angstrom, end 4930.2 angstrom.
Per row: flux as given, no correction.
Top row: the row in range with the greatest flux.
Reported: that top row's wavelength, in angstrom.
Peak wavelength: 4929.0 angstrom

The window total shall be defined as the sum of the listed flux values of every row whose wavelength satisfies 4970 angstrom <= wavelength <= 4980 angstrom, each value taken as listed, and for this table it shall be 50.3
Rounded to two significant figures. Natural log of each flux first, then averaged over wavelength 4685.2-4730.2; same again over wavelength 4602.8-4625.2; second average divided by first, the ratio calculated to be 0.98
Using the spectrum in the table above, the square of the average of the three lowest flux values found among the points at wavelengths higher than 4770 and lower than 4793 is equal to 76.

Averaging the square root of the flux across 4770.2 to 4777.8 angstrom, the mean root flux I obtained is 3.02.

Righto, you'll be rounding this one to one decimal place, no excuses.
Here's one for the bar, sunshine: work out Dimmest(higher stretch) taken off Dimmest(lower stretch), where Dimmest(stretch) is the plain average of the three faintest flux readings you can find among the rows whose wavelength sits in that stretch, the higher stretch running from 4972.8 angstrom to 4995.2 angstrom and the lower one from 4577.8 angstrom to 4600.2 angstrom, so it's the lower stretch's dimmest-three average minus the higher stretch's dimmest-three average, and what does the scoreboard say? -2.4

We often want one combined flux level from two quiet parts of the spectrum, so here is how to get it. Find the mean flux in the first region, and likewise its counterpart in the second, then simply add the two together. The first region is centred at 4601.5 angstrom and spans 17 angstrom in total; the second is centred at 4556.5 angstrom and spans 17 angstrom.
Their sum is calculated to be 19.1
